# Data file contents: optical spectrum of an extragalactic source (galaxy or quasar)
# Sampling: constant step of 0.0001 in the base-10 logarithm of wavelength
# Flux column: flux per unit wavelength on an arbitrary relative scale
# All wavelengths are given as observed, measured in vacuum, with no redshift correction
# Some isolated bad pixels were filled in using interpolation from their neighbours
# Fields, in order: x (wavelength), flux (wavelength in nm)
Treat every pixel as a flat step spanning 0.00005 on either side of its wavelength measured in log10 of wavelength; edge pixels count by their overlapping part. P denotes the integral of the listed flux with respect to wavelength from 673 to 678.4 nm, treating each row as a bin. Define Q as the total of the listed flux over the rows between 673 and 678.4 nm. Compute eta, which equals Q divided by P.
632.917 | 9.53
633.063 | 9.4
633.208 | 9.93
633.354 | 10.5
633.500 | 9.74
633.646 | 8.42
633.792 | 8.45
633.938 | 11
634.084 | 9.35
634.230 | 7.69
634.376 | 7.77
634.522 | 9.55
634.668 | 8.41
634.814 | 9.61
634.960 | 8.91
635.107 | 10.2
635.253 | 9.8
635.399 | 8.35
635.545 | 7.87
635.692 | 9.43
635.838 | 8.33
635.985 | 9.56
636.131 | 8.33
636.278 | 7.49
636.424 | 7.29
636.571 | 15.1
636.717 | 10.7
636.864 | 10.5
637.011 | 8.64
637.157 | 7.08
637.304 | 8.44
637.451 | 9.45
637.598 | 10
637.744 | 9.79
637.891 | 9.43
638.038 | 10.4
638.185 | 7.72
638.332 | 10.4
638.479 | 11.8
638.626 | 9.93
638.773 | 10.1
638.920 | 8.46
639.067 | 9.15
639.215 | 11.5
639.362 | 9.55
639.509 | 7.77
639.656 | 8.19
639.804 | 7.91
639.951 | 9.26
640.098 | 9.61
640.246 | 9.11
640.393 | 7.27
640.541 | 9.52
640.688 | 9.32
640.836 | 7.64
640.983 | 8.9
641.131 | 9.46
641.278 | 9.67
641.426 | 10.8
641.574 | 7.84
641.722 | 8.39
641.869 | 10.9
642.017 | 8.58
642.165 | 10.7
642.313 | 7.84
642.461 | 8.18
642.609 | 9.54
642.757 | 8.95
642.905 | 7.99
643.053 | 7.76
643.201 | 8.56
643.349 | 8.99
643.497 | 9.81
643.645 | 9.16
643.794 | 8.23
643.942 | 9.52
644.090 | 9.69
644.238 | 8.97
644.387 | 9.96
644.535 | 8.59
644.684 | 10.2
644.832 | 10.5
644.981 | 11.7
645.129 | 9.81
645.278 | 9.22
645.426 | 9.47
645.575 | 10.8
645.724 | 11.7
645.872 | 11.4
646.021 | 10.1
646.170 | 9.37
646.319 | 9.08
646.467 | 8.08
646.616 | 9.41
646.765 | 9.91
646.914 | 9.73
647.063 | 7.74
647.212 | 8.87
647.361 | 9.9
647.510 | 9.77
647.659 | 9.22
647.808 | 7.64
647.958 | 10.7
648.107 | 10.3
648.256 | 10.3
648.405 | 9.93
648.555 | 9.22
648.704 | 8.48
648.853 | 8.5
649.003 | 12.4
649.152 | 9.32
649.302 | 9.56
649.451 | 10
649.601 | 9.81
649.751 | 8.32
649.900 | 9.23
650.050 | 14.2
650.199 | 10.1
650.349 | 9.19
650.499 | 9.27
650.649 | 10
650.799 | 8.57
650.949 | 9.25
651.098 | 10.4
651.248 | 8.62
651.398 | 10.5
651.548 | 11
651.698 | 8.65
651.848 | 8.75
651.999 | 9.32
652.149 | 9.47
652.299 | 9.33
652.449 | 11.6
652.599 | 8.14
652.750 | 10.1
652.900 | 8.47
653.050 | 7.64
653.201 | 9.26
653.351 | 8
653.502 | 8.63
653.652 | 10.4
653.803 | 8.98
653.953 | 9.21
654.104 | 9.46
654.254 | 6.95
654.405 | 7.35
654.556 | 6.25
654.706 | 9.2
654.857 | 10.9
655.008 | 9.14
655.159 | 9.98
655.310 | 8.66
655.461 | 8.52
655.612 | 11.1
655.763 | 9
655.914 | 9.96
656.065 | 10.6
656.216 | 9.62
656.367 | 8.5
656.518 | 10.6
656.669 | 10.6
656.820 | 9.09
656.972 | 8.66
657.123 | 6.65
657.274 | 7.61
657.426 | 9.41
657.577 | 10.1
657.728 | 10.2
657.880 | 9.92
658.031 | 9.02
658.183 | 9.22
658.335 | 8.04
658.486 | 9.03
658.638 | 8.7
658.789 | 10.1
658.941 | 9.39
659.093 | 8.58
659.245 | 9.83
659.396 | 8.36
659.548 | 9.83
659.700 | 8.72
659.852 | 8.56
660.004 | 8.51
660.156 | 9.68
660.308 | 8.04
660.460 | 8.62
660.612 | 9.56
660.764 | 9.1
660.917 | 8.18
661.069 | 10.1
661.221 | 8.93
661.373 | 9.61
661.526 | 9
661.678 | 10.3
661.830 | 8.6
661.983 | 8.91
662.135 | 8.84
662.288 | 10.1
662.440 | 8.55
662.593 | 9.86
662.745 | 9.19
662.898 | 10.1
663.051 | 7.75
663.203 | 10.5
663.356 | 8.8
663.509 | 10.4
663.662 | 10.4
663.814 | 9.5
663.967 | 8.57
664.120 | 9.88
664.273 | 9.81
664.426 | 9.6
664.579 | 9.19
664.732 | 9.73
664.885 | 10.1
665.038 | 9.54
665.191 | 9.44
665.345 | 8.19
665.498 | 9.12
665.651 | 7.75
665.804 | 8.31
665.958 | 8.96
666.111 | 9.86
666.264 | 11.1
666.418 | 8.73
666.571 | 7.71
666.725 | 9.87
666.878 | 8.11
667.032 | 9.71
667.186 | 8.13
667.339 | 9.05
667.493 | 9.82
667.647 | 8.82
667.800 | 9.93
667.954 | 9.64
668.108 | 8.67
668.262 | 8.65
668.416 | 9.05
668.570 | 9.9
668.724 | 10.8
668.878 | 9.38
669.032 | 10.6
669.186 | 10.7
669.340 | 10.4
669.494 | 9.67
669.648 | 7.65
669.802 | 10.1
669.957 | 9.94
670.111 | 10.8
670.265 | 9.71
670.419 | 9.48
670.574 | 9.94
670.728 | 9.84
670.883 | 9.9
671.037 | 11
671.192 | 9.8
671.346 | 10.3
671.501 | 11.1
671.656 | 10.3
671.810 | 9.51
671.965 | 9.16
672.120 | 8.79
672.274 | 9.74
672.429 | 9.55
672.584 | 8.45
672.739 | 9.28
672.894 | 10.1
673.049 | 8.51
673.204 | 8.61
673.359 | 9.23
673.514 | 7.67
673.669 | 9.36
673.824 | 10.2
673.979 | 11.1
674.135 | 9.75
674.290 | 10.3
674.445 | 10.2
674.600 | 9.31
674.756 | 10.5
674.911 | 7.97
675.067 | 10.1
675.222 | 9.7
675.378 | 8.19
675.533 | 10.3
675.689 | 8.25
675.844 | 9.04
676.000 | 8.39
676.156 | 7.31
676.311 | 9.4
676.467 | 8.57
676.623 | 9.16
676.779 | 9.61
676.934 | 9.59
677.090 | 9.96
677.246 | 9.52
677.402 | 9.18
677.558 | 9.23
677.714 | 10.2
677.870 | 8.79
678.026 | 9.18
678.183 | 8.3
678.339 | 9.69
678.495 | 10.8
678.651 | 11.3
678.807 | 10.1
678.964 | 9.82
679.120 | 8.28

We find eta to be 6.48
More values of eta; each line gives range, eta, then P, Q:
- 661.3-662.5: 6.66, 11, 74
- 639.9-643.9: 6.75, 36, 242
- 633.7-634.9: 6.67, 11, 72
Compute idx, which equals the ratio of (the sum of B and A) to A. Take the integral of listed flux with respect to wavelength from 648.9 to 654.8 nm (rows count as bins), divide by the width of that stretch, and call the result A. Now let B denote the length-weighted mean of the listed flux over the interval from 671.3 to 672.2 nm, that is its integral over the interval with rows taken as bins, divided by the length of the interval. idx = 2.05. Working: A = 9.4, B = 9.85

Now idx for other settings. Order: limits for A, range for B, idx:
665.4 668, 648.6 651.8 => 2.08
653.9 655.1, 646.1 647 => 2.08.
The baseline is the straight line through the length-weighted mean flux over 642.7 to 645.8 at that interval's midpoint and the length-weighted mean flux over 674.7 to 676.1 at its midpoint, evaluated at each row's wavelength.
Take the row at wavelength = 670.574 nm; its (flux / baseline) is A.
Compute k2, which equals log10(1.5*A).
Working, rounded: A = 1.08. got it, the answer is 0.21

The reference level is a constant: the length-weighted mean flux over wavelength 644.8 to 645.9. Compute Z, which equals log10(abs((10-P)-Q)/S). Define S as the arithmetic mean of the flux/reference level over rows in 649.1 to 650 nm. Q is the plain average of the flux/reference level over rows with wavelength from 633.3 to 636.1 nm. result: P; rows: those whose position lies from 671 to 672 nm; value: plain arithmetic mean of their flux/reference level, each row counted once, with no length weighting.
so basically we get 0.9635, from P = 0.96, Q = 0.863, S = 0.889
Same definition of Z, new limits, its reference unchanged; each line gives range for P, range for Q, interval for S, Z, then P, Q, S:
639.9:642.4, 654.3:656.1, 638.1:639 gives 0.9518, 0.86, 0.875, 0.923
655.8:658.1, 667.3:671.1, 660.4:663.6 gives 0.9684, 0.89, 0.923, 0.881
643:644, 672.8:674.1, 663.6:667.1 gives 0.9737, 0.84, 0.886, 0.879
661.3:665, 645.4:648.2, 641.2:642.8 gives 0.9716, 0.90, 0.914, 0.874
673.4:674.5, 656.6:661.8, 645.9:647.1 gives 0.9746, 0.93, 0.863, 0.870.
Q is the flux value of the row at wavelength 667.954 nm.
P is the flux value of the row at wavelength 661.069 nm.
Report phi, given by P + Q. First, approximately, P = 10.1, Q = 9.64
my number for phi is 19.7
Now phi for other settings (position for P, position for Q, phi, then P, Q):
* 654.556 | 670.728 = 16.1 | 6.25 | 9.84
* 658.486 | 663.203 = 19.5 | 9.03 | 10.5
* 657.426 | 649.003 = 21.8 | 9.41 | 12.4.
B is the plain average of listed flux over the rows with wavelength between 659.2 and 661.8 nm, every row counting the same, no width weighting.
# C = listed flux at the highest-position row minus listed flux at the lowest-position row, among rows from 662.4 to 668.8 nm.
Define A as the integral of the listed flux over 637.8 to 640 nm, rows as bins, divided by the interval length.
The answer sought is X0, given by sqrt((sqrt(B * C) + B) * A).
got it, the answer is 11.3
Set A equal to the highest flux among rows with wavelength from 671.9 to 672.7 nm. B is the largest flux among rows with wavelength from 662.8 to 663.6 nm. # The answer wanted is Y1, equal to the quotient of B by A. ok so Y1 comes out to 1.08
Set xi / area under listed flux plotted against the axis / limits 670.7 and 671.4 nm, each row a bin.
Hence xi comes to 7.1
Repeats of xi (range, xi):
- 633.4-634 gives 5.6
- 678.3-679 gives 7.3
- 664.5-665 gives 4.8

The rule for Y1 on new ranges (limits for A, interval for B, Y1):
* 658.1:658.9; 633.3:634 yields 1.09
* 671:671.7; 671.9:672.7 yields 0.88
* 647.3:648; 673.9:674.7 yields 1.04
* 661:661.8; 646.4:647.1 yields 0.96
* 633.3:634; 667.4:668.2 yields 0.90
